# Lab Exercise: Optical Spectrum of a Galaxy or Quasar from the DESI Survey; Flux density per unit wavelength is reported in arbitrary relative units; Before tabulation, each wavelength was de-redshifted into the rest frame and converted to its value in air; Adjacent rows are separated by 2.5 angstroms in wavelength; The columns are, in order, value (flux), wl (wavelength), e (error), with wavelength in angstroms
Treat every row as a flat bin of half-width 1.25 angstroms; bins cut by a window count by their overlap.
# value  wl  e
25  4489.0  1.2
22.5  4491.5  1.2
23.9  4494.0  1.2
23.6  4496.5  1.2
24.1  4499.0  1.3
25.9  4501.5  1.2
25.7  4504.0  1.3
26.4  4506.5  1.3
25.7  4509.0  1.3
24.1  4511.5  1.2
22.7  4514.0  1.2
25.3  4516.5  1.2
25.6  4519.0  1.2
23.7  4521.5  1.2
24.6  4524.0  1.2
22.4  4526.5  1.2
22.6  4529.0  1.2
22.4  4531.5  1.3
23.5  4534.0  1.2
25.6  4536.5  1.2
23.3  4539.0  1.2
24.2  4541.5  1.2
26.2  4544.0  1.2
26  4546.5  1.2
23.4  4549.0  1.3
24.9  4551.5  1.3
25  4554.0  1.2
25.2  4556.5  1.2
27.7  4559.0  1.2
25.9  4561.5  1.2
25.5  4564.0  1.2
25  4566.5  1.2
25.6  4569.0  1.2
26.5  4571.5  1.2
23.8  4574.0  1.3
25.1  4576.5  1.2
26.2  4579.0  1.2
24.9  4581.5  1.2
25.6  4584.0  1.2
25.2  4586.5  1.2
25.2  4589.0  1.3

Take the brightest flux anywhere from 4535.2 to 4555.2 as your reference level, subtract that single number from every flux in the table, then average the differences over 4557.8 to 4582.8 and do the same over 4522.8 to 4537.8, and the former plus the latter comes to -3.3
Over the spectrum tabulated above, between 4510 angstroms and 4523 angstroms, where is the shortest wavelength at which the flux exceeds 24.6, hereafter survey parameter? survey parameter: 4516.5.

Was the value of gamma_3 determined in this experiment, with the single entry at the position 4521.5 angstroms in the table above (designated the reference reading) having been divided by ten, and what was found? 2.37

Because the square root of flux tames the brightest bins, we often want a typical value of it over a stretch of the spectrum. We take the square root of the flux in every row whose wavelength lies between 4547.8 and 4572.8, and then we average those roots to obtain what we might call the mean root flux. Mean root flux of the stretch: 5.05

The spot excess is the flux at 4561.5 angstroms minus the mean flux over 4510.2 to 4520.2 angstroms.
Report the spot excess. 1.5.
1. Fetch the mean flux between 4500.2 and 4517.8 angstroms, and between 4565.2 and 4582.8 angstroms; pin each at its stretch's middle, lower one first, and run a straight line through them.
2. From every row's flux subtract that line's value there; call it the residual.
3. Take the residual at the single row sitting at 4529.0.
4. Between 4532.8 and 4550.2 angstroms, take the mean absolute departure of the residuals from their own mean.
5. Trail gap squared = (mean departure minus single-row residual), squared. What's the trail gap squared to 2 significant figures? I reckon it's 14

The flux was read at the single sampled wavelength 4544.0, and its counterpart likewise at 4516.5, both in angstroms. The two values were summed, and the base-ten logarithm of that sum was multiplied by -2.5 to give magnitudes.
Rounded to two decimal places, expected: -4.28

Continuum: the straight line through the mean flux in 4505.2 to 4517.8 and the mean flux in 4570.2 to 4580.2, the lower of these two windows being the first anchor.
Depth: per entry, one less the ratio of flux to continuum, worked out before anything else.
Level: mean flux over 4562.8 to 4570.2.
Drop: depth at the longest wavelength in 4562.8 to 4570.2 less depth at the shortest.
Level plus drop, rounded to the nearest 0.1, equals 25.4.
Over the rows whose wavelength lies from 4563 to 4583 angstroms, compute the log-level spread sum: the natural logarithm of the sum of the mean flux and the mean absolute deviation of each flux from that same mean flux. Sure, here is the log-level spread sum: 3.26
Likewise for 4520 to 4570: 3.25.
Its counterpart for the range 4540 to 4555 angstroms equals 3.25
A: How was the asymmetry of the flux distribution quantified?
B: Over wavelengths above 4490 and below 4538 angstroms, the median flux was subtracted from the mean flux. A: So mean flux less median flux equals 0.13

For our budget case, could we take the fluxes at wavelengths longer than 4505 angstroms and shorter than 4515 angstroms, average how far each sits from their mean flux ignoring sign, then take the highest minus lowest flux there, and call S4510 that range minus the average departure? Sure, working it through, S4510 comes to 2.4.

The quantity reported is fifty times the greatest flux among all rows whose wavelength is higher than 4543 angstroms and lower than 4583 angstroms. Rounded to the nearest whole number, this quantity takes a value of 1385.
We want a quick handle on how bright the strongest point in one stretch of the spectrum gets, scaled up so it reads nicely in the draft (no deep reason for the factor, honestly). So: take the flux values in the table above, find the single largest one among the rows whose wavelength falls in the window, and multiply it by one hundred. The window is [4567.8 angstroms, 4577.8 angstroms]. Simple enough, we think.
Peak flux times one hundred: 2650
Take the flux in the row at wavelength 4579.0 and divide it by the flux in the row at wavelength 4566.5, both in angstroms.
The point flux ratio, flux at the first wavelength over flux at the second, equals 1.05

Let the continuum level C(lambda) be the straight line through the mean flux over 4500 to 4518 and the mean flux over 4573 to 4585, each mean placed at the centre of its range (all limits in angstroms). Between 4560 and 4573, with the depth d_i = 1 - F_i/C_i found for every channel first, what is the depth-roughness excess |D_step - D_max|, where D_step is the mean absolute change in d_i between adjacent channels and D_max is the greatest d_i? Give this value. 0.019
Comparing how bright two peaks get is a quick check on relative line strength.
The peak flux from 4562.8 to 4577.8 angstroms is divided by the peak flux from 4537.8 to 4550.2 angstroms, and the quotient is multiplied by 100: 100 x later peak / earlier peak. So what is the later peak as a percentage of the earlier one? 101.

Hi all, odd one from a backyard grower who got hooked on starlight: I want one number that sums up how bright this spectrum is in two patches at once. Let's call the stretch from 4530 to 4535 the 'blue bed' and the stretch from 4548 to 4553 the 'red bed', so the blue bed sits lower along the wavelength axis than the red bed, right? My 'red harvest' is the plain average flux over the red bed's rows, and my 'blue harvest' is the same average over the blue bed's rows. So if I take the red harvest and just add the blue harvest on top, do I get 47.1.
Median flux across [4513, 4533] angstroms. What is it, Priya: 23.2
